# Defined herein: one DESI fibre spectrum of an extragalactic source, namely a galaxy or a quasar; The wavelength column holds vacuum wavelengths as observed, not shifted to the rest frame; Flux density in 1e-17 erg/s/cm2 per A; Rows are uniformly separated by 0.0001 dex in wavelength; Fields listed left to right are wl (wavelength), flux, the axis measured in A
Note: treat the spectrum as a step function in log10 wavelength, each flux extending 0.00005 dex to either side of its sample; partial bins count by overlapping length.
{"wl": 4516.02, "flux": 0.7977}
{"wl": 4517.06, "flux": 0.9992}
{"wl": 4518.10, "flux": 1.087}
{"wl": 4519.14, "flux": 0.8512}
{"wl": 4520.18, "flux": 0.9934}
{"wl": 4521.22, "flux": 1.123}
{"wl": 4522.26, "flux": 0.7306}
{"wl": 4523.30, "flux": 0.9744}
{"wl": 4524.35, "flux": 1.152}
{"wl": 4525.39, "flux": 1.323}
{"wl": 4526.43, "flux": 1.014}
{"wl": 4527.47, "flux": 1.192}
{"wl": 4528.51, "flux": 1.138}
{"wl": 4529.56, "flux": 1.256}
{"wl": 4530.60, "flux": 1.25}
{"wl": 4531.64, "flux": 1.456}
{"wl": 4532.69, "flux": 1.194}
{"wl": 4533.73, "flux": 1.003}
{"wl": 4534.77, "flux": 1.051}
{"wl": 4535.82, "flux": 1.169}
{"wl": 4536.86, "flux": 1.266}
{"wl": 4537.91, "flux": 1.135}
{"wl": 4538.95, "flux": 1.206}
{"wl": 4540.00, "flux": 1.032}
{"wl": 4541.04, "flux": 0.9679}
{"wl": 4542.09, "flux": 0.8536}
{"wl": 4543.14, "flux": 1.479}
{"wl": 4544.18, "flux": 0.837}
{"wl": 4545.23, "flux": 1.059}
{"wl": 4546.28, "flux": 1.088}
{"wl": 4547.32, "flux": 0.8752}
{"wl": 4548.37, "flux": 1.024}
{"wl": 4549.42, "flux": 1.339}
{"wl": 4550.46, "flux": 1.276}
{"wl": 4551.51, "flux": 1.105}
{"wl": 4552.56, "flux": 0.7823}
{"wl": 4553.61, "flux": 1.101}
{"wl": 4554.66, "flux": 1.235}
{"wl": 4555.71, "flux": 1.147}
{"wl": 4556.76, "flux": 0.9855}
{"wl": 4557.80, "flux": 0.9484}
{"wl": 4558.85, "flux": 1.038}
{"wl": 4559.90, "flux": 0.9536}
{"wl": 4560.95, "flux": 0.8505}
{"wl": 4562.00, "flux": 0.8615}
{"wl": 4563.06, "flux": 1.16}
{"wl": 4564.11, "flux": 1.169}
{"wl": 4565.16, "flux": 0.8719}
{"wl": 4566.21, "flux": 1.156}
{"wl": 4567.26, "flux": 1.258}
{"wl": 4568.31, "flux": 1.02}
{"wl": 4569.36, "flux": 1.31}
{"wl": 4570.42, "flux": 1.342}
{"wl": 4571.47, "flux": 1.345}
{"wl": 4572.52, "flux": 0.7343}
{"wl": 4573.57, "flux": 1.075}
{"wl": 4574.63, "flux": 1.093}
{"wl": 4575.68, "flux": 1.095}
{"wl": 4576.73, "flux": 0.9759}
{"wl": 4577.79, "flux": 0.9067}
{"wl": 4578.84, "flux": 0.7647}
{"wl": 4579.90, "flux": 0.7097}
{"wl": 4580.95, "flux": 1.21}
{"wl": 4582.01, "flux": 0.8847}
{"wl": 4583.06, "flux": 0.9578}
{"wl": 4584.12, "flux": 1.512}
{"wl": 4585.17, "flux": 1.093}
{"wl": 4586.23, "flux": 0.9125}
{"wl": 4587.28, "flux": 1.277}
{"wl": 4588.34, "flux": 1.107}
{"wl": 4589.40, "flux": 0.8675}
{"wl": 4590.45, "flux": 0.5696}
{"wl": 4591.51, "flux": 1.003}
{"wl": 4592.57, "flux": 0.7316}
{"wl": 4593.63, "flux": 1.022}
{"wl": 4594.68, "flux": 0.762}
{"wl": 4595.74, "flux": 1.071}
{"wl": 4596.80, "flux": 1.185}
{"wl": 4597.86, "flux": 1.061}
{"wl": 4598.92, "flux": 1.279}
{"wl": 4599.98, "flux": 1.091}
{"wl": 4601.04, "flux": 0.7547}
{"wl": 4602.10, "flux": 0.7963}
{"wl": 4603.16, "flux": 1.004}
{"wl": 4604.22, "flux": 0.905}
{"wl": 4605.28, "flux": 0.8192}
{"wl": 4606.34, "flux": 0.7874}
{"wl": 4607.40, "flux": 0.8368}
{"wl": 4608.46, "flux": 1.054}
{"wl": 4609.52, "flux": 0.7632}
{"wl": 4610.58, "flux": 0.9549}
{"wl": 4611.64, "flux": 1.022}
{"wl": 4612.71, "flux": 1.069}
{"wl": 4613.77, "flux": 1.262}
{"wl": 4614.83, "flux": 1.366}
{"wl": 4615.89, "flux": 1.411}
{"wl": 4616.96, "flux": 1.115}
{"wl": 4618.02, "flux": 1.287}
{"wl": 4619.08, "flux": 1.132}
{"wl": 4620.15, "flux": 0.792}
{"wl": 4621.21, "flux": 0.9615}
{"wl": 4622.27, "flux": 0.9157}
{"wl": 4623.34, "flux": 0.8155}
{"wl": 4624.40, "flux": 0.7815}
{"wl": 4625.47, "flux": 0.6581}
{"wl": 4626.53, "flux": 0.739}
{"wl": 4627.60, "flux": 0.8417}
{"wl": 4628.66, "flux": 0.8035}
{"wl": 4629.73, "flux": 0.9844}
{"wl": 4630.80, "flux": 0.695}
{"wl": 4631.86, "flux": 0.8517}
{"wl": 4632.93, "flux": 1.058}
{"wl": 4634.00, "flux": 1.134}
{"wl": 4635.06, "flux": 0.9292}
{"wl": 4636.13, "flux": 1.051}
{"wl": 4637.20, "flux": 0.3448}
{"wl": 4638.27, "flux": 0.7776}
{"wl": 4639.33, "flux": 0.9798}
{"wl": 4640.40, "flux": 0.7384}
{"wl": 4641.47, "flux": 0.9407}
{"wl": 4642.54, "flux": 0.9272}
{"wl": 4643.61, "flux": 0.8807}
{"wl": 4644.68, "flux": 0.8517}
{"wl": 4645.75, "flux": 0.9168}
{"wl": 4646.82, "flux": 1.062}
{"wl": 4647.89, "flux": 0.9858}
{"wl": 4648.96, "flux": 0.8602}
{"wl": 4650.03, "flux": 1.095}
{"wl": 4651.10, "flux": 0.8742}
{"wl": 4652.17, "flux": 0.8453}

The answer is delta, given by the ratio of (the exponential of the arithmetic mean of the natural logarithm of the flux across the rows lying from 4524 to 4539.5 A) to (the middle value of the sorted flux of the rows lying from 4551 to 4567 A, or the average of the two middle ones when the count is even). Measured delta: 1.14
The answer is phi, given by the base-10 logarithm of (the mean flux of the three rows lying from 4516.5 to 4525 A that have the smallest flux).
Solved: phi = -0.07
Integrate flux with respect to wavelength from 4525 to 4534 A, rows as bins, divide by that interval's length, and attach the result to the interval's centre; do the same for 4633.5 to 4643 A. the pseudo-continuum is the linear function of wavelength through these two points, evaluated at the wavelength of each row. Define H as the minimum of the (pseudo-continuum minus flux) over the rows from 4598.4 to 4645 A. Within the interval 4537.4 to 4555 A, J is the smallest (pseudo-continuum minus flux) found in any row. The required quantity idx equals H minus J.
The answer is -0.16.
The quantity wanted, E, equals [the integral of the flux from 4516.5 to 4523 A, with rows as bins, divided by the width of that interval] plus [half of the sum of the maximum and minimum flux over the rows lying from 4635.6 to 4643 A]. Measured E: 1.7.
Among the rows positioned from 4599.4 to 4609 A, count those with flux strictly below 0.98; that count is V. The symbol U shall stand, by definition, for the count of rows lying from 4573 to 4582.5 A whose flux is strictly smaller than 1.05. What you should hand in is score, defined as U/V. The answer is 0.8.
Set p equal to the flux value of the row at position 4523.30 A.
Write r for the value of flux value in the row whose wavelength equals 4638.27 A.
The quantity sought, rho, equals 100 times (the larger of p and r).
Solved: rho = 97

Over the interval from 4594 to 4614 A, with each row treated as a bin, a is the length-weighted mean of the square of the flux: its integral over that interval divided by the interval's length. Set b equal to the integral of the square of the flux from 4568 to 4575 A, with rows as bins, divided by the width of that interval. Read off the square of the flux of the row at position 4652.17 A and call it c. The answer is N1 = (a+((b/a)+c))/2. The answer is 1.53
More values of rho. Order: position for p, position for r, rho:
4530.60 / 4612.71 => 125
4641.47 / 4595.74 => 107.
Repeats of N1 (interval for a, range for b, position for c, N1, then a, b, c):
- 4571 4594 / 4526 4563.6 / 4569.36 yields 1.97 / 1.03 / 1.22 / 1.7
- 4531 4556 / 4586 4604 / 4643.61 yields 1.41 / 1.27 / 0.98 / 0.8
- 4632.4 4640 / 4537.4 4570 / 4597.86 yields 1.67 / 0.86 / 1.17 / 1.1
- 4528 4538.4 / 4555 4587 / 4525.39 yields 1.99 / 1.43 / 1.13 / 1.8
